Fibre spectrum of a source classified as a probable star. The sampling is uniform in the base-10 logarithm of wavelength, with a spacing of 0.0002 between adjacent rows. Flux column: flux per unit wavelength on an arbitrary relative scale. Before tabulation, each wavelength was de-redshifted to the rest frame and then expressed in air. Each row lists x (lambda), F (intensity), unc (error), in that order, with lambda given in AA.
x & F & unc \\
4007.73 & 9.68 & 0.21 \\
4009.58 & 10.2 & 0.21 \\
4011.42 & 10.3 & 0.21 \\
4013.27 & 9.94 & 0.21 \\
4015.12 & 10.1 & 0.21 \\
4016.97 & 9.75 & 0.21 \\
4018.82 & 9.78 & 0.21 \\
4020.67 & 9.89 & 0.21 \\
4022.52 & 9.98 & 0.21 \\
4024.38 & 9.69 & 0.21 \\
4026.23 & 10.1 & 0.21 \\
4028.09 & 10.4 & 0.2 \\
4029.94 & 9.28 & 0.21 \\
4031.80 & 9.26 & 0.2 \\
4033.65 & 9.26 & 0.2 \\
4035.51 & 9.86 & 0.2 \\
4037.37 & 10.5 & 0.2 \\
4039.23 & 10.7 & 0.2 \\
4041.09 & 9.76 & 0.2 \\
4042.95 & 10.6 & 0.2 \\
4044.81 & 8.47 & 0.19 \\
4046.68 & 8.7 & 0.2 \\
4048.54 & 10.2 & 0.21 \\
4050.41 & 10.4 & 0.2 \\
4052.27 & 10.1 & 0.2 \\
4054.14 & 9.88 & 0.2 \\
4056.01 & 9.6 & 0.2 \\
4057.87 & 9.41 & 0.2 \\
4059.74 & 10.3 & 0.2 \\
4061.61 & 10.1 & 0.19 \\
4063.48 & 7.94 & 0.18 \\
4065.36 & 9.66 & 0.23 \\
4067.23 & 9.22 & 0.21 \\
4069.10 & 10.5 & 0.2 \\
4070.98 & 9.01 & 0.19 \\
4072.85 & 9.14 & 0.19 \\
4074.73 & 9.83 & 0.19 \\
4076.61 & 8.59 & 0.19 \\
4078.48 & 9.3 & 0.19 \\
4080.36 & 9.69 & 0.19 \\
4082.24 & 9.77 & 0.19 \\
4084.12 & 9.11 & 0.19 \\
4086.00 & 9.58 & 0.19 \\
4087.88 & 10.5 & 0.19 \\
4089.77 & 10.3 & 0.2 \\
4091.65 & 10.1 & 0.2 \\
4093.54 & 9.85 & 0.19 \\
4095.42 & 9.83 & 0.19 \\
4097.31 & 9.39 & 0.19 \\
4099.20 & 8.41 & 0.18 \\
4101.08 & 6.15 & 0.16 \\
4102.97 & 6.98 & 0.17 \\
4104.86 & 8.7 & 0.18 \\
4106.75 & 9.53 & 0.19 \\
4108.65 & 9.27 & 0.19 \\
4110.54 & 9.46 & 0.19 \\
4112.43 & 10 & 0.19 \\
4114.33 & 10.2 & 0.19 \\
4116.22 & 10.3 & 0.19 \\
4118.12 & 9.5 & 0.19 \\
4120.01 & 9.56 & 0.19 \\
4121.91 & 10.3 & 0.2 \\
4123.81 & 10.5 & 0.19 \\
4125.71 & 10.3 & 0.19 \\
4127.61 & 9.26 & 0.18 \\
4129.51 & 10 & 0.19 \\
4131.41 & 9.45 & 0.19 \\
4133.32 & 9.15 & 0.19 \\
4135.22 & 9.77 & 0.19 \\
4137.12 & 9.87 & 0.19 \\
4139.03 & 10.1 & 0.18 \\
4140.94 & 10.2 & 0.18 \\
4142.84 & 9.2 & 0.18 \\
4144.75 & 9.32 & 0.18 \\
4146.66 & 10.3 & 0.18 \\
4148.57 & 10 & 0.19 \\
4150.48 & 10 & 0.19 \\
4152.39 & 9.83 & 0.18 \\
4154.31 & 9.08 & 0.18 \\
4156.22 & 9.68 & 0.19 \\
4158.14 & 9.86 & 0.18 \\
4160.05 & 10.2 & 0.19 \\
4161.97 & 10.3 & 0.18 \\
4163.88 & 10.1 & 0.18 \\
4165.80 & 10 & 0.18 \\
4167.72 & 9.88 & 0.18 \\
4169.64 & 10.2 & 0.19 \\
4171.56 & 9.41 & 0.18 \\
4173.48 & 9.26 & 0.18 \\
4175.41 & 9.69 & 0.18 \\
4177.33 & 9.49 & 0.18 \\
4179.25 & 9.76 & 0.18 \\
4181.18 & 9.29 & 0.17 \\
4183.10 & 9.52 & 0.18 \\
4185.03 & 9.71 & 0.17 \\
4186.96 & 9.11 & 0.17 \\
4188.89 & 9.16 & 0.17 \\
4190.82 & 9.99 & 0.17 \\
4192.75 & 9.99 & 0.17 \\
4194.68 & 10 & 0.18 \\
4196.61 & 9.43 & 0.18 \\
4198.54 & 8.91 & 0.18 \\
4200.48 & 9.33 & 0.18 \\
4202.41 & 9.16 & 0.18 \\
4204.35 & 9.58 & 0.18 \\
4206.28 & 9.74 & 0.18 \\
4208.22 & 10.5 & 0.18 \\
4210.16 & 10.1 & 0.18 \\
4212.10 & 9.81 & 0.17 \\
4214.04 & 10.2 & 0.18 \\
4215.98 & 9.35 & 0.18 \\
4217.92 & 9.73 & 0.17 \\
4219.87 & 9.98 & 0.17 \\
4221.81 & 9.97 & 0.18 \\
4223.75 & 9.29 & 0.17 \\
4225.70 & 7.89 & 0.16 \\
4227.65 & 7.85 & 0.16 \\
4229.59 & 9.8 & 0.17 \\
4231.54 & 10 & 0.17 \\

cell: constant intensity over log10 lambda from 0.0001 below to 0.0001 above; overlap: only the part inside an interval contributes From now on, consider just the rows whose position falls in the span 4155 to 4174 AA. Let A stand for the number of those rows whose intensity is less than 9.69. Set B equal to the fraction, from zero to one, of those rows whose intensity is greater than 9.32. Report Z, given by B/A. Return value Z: 0.30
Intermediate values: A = 3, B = 0.90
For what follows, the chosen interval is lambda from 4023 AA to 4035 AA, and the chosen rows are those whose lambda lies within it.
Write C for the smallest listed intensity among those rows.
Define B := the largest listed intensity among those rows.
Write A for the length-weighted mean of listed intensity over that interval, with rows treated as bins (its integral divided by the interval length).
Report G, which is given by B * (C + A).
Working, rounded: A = 9.7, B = 10.4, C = 9.26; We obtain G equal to 197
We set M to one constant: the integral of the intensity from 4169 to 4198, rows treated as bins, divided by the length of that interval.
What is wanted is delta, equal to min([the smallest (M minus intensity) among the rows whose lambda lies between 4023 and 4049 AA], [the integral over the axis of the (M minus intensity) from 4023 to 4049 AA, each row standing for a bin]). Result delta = -4.7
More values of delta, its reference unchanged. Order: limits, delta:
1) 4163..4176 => -2.7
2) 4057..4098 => -0.9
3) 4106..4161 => -11.9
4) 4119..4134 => -3.6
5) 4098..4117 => -0.7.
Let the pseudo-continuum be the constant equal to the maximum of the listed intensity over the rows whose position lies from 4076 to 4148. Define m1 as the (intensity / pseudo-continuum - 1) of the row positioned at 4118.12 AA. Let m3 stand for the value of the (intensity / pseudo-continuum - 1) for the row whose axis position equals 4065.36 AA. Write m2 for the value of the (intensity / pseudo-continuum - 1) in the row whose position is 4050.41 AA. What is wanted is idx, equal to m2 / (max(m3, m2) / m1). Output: -0.10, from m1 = -0.10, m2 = -0.010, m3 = -0.080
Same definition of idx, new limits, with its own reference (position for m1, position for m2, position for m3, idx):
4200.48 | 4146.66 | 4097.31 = -0.11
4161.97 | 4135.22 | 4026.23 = -0.03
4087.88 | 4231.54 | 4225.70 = 0.00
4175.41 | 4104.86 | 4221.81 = -0.26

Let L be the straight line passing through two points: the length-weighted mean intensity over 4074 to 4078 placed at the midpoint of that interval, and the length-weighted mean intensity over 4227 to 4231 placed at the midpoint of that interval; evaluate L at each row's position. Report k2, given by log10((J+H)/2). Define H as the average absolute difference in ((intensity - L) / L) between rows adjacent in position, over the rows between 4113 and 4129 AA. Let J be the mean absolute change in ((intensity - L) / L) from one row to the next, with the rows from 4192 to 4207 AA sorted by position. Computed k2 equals -1.37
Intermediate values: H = 0.049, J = 0.036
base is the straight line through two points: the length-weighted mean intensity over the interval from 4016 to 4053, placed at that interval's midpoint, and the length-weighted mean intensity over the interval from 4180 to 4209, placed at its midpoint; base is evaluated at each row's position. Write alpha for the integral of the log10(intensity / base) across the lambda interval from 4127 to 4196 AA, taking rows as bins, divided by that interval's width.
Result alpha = 0.005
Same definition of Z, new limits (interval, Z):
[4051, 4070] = 0.16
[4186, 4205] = 0.09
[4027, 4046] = 0.15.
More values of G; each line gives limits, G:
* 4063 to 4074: 181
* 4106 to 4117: 196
